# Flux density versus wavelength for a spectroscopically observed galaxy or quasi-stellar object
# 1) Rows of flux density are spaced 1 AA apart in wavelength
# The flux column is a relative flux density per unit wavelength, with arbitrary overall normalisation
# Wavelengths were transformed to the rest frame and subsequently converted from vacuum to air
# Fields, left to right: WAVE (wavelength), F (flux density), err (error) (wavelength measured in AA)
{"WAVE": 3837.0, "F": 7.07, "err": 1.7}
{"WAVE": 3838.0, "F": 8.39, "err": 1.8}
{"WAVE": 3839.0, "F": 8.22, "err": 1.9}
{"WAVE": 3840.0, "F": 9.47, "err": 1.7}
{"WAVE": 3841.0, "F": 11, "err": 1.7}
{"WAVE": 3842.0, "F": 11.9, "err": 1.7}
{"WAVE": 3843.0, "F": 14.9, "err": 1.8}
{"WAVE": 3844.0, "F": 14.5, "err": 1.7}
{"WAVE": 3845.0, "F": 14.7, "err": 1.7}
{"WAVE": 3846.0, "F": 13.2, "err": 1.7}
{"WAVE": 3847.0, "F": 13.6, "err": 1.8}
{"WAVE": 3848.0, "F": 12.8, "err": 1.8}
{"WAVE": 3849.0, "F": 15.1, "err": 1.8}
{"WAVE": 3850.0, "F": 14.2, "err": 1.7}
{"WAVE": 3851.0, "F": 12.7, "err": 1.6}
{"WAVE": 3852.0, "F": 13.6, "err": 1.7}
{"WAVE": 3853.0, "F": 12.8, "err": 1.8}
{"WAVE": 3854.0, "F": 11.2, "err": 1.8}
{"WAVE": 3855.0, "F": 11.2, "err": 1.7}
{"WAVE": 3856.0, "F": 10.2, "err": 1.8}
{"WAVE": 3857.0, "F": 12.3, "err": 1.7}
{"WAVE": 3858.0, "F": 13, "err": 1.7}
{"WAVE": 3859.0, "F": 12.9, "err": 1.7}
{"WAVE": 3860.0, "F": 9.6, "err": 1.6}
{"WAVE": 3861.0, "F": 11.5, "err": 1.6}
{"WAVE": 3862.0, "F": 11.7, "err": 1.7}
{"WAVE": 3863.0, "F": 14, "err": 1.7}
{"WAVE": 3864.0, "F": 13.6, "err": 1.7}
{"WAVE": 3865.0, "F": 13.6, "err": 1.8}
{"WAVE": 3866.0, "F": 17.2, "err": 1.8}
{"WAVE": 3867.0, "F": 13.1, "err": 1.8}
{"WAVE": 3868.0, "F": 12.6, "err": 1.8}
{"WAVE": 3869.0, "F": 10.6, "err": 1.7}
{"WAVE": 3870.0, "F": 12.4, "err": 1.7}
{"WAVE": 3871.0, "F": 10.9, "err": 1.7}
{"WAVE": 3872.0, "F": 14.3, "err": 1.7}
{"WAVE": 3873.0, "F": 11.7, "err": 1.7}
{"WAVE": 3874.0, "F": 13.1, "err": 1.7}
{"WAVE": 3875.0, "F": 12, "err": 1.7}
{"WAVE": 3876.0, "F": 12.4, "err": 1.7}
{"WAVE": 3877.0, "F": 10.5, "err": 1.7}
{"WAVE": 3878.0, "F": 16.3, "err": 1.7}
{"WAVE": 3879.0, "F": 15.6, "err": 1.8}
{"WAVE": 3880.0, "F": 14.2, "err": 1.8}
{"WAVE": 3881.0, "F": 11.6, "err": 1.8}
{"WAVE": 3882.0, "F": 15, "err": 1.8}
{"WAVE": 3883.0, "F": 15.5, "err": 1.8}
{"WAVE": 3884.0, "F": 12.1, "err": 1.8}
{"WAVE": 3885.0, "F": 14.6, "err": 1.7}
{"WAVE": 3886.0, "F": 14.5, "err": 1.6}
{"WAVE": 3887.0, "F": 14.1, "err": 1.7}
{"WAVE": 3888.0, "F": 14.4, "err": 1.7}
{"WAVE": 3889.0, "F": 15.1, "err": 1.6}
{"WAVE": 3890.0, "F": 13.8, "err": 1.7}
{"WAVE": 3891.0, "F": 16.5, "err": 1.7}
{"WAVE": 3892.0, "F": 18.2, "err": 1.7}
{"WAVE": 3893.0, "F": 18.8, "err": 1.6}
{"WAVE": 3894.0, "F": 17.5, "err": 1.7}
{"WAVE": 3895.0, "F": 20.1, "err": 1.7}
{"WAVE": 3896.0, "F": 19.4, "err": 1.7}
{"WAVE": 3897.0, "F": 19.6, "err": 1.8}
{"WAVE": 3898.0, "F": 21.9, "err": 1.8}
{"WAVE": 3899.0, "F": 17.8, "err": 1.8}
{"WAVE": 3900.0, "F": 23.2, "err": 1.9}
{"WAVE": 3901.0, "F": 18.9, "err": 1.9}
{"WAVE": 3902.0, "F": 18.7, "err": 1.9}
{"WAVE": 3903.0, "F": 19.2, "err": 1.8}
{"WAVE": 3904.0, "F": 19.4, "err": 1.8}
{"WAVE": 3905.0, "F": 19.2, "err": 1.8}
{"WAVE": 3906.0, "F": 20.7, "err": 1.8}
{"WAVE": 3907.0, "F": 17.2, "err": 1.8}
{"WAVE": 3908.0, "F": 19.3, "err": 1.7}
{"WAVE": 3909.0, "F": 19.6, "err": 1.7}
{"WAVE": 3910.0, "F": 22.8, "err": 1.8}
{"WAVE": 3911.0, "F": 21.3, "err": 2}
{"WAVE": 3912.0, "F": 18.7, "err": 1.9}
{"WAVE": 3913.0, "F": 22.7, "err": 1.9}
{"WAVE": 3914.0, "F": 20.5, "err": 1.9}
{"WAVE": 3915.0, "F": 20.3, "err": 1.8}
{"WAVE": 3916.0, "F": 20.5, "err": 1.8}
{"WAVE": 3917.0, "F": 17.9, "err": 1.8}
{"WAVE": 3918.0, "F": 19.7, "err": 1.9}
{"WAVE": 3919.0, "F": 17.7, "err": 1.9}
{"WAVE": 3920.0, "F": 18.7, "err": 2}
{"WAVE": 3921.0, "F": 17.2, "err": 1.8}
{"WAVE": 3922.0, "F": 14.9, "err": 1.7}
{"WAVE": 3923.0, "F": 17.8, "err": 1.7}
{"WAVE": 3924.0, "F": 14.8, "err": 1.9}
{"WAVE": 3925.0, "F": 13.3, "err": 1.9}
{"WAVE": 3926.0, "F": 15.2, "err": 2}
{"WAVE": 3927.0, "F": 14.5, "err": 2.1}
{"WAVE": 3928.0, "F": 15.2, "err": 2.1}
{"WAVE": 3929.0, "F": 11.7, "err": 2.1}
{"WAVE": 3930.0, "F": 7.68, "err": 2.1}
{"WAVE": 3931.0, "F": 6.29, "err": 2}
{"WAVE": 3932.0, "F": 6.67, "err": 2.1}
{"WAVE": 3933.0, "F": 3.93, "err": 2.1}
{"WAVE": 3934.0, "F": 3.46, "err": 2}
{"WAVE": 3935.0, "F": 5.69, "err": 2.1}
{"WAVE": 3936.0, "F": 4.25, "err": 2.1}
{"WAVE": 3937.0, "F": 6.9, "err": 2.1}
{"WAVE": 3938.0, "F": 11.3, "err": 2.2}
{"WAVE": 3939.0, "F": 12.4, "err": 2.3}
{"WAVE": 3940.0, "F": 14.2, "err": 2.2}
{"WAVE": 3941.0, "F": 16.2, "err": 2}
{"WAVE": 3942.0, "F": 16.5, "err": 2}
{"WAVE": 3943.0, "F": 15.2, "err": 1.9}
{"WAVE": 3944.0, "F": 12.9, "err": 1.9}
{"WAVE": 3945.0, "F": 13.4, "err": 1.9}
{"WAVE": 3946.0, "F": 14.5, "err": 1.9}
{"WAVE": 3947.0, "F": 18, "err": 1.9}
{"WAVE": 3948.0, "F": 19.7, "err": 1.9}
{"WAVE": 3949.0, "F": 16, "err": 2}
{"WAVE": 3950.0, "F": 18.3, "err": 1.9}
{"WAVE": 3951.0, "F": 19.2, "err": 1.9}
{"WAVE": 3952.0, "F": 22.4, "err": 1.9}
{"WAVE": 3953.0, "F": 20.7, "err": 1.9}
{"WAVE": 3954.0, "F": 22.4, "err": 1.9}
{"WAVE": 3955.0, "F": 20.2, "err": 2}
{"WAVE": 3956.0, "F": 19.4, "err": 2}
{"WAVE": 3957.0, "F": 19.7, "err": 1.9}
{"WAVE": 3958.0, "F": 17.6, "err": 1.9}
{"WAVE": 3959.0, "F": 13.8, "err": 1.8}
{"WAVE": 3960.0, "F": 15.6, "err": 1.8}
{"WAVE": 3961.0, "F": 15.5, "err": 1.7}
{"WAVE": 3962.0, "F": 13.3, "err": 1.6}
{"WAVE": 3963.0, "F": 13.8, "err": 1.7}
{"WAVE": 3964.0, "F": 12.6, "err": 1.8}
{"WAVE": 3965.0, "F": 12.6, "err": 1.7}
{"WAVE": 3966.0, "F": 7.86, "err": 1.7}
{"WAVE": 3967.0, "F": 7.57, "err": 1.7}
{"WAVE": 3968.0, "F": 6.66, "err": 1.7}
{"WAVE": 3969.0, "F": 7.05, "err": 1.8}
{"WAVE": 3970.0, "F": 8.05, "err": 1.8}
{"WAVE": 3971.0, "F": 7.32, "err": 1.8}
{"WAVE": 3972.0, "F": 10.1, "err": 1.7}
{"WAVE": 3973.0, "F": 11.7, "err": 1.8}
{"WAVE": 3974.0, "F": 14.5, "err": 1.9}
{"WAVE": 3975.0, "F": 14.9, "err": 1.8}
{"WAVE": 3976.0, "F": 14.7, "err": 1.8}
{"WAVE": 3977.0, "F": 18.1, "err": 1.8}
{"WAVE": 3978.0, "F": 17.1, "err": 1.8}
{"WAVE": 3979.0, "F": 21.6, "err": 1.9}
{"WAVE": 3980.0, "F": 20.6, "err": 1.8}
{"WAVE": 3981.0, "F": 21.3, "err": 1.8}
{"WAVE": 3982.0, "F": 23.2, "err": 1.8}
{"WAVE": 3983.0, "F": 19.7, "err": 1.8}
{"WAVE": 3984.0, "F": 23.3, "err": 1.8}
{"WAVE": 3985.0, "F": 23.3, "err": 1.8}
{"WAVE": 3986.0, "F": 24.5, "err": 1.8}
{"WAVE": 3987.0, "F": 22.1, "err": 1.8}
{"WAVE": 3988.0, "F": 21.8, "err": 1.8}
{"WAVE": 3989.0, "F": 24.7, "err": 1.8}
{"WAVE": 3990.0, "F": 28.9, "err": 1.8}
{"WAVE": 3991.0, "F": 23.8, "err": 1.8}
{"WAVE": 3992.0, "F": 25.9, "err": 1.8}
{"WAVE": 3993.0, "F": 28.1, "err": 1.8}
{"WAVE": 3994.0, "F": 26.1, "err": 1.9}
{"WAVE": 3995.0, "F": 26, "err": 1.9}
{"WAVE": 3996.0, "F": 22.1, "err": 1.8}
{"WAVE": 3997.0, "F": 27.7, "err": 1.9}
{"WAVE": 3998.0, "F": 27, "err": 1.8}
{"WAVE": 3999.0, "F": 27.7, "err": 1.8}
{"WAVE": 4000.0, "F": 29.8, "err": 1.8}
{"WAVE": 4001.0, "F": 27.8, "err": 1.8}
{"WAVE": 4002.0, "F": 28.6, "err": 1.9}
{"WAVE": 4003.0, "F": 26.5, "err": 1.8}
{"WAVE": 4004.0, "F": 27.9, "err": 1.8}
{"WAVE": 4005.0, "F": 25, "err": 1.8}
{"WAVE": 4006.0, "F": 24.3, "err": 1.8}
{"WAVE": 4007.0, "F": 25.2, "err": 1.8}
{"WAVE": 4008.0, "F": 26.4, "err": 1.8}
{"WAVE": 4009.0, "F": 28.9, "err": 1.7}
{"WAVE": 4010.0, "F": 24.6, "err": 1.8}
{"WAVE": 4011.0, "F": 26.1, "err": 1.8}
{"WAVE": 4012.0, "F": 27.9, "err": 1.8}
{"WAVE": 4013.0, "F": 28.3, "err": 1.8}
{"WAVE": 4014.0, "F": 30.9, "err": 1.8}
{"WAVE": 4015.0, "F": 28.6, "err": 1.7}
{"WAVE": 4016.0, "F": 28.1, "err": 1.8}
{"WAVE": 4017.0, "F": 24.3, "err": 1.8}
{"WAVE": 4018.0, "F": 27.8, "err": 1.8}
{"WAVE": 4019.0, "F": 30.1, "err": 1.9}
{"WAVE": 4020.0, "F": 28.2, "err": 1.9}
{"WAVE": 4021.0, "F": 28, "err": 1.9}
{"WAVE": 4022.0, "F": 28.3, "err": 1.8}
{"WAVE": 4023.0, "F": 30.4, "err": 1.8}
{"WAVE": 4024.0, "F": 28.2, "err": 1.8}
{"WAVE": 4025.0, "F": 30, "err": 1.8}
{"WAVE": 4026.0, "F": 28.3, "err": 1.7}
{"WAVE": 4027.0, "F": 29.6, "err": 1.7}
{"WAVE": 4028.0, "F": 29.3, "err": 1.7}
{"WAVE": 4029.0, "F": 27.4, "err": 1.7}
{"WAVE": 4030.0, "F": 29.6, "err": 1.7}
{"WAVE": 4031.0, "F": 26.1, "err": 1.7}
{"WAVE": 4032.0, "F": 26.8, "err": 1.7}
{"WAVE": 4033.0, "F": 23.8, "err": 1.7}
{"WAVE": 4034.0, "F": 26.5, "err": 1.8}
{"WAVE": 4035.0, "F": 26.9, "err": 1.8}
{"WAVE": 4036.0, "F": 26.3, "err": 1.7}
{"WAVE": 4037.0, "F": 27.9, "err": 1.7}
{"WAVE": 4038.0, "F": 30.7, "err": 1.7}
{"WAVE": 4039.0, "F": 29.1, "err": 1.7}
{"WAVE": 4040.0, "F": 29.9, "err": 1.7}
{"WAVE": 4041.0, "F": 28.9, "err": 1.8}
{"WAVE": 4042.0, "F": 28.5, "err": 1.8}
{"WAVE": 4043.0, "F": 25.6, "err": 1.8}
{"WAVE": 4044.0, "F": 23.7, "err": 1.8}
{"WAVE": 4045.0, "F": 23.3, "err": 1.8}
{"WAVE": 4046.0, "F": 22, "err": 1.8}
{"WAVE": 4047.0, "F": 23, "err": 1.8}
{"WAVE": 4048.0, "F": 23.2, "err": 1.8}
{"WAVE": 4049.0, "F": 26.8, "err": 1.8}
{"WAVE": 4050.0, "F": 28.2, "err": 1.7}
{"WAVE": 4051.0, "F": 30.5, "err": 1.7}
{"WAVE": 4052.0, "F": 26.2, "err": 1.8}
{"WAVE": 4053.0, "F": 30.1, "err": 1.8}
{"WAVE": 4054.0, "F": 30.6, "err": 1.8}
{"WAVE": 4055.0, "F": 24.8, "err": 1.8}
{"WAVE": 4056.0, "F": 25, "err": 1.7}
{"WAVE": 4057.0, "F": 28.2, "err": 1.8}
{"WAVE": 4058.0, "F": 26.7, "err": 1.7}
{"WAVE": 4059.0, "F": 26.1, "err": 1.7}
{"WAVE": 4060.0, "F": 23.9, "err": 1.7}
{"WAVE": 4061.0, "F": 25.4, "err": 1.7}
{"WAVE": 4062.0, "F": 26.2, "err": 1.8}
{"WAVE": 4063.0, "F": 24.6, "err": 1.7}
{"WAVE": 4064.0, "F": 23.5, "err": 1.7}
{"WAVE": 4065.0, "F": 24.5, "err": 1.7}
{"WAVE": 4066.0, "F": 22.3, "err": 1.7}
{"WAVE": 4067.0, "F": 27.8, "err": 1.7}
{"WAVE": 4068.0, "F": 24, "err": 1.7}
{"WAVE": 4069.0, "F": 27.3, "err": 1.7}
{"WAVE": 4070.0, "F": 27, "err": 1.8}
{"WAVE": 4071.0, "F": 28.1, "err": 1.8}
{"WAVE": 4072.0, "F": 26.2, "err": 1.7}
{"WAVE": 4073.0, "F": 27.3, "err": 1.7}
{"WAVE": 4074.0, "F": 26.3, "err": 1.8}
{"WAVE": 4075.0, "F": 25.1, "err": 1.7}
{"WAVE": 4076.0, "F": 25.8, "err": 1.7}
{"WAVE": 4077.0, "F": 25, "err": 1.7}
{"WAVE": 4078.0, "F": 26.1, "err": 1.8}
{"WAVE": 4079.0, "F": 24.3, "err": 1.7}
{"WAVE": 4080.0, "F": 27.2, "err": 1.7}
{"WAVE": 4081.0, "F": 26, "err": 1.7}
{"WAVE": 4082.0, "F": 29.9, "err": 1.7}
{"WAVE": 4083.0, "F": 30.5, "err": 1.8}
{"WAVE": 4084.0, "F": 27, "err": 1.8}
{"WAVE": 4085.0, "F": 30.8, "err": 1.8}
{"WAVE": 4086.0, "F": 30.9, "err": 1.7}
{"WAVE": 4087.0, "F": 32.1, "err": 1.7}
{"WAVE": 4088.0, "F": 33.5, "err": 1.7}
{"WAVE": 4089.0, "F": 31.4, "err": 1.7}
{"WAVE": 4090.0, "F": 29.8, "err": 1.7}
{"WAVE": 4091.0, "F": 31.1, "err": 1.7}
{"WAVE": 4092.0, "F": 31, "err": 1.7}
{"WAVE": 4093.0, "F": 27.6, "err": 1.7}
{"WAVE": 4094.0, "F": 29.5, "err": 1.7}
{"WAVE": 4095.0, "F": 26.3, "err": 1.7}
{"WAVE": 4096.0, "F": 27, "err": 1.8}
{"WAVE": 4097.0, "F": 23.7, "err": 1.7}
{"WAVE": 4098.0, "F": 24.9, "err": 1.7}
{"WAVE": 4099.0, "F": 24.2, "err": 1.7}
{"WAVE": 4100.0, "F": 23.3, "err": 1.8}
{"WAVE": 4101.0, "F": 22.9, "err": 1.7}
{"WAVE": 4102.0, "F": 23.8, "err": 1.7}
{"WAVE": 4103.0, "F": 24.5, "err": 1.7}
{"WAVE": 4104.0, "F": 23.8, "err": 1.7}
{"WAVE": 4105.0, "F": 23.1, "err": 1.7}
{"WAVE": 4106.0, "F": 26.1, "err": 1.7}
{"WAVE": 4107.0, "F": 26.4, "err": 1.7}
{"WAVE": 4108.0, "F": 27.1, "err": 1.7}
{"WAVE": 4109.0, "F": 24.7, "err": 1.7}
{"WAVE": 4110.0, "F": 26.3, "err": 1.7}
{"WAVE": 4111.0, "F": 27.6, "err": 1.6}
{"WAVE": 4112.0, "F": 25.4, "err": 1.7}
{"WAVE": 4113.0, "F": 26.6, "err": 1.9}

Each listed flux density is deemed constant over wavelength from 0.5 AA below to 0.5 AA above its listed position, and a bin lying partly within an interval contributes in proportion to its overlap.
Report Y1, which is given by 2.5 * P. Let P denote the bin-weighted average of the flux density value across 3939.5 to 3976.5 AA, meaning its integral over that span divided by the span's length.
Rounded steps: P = 14.7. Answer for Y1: 37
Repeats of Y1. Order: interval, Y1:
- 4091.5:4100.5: 66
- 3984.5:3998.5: 63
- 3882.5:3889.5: 36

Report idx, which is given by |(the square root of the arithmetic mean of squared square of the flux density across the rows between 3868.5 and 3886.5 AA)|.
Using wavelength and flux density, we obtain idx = 183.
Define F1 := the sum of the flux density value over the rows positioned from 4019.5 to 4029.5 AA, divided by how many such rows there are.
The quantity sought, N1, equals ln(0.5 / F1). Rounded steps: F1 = 29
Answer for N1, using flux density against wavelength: -4.05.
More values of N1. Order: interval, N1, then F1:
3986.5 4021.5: -3.98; 27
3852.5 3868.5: -3.22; 13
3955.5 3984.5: -3.39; 15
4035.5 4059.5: -3.98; 27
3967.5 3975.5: -3.00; 10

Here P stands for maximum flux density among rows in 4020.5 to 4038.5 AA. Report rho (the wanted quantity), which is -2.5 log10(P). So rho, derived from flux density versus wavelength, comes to -3.72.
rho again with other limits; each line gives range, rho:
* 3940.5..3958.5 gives -3.38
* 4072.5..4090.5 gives -3.81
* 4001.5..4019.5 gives -3.72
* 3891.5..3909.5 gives -3.41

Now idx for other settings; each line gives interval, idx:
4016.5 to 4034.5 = 790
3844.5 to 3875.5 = 170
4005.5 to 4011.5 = 679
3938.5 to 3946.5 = 214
